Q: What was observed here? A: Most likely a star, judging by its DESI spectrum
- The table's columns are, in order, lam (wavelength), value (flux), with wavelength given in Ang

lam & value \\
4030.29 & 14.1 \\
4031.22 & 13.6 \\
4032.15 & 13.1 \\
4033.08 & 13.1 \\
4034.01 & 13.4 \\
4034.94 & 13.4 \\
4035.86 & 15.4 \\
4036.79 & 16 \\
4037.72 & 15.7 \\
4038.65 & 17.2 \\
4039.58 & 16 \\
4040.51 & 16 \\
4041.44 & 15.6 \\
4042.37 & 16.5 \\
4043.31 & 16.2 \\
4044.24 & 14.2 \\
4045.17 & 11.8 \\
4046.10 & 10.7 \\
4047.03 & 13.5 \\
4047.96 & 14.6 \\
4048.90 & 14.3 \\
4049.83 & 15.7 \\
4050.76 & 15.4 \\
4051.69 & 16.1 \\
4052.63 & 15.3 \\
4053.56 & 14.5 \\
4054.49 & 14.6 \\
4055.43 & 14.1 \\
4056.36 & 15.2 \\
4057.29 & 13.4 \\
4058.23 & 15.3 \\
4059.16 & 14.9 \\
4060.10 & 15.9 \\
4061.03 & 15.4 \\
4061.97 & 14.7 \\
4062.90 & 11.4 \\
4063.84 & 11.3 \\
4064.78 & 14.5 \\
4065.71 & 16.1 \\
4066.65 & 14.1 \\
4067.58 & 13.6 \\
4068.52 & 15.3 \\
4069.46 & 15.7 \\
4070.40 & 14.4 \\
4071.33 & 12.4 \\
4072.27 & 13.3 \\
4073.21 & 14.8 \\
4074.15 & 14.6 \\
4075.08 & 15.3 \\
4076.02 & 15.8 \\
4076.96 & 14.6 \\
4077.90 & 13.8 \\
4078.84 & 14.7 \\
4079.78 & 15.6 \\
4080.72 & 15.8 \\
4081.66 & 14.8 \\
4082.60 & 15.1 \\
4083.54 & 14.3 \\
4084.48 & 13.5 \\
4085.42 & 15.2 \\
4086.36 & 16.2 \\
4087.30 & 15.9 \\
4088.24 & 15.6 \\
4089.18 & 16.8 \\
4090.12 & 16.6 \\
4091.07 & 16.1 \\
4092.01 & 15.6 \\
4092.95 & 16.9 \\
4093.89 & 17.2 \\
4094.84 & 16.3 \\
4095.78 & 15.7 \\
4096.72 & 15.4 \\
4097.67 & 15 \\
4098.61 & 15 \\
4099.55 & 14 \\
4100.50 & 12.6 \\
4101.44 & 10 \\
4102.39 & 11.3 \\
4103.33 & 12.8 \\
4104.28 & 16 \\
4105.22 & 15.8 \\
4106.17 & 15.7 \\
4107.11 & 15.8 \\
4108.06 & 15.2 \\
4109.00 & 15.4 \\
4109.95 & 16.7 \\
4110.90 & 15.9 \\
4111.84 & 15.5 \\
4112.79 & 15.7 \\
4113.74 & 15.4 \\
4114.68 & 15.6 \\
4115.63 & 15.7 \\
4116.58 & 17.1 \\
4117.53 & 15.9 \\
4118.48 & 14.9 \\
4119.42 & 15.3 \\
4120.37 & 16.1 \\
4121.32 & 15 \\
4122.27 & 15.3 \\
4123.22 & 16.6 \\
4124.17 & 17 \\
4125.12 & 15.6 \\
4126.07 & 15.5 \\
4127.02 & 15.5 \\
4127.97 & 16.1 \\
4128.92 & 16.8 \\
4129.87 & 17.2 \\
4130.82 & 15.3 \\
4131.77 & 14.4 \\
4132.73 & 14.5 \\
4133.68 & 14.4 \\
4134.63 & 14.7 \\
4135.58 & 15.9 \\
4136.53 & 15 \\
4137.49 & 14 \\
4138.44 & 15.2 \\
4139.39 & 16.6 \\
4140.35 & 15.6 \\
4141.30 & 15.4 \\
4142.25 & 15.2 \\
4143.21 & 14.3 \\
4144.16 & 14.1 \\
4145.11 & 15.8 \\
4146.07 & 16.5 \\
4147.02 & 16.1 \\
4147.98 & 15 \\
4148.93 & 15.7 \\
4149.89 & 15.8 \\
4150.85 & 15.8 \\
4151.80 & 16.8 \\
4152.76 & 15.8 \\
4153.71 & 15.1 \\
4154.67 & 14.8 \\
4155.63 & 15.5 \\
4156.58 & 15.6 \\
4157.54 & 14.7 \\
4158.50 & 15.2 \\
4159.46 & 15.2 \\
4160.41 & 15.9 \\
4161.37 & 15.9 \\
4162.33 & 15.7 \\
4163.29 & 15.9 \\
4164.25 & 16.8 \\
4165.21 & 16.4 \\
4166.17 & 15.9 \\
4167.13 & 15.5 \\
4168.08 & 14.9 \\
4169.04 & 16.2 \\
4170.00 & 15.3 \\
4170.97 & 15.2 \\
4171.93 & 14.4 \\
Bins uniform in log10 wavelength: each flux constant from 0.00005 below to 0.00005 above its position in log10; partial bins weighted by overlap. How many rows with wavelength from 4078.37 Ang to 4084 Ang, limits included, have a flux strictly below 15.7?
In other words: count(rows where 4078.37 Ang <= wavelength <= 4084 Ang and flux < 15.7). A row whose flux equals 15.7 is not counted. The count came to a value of 5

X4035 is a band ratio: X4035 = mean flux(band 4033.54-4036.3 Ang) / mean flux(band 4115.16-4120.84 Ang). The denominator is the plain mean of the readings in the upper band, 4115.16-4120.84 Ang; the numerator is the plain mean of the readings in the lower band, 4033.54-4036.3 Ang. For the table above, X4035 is 0.89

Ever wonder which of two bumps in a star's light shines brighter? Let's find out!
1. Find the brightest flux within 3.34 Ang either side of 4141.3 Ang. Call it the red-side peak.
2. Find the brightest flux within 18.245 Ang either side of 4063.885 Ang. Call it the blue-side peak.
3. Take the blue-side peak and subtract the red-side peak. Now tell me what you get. -0.5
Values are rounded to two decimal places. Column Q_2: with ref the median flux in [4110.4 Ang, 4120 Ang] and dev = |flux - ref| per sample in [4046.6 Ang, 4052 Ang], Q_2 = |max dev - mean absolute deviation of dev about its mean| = 1.52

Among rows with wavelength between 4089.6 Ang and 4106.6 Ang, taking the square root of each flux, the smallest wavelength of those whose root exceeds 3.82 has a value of 4090.12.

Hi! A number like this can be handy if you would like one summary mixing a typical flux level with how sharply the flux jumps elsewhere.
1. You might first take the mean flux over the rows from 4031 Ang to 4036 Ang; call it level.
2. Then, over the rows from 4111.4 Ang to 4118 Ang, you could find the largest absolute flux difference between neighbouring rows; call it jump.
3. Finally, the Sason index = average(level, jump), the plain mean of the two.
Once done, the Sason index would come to 7.5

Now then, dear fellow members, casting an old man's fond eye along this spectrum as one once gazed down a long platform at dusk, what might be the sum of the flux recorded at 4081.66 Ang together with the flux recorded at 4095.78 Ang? 30.5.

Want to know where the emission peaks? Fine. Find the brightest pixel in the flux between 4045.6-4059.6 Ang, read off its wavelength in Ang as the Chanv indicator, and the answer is 4051.69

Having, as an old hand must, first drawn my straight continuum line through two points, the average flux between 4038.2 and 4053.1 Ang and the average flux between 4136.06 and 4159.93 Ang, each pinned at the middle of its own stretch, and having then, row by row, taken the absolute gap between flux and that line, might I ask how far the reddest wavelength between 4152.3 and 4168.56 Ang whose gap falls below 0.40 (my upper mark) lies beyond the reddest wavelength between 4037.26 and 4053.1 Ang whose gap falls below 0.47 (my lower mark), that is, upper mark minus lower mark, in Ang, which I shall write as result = 114.5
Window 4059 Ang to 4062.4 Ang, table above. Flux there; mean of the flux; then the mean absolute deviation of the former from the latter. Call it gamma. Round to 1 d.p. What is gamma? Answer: 0.4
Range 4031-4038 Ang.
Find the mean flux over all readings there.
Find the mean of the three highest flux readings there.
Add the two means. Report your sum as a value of 29.9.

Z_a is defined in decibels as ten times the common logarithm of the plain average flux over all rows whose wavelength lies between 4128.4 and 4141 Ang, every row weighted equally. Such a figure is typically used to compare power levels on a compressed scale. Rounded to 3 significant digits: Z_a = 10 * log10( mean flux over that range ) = 11.9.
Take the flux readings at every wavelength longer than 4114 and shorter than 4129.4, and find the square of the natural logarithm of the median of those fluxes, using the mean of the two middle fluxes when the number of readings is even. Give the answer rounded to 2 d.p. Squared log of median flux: 7.57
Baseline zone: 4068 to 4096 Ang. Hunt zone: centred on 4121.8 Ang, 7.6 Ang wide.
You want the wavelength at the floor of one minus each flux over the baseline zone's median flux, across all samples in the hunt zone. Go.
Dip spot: 4124.17 Ang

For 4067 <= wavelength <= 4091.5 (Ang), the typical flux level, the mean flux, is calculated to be 15.0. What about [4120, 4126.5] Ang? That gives 15.9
